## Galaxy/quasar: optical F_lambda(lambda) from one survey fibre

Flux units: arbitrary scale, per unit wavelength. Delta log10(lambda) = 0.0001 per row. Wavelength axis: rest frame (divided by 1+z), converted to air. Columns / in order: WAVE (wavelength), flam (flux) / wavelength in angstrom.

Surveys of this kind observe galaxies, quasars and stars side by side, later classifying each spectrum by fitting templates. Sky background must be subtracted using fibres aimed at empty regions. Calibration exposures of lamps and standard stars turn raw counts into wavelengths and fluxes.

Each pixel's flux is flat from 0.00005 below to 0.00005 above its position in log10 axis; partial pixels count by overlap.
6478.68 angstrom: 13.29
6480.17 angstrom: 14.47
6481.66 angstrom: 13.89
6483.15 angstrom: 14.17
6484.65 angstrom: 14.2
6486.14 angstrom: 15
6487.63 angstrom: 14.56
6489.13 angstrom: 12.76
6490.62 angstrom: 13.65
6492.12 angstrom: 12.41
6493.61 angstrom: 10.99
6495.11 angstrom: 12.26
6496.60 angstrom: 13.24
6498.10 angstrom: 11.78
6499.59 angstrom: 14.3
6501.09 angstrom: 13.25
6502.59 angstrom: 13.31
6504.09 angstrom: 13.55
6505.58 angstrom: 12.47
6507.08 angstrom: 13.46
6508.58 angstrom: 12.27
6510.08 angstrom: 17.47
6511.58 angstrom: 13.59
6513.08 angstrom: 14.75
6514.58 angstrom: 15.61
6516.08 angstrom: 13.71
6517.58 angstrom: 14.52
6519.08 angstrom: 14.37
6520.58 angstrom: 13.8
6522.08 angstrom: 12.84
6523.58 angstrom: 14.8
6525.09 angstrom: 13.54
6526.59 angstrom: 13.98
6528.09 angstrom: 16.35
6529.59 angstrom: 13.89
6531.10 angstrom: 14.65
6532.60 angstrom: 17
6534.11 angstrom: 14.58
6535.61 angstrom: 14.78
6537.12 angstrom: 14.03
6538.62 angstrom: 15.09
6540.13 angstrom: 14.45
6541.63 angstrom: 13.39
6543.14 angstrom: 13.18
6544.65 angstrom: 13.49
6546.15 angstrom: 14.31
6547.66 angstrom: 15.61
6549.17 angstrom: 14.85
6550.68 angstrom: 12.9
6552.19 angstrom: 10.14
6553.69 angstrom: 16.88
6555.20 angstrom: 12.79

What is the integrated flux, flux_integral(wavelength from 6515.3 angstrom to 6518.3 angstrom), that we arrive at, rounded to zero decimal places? 42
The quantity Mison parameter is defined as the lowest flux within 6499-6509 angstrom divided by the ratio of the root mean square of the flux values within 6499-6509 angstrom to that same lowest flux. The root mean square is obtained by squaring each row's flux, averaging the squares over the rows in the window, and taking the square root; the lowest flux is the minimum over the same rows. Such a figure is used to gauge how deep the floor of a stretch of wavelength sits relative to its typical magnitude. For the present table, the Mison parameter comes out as 11.4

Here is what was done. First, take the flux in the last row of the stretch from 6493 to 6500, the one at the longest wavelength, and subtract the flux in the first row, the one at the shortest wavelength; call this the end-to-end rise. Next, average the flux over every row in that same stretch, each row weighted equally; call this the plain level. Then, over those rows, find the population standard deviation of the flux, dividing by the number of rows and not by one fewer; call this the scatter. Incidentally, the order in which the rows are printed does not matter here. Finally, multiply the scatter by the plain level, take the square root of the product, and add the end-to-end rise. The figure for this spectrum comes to 7.1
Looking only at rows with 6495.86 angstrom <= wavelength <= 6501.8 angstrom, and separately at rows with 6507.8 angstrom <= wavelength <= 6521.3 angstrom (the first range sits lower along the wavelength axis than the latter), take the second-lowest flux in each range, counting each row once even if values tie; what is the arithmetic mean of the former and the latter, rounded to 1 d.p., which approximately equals 13.4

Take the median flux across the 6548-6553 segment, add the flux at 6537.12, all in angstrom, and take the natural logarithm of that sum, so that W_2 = 3.29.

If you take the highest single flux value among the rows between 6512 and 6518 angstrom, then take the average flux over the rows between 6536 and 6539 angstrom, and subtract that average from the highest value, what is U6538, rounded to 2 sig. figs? 1.1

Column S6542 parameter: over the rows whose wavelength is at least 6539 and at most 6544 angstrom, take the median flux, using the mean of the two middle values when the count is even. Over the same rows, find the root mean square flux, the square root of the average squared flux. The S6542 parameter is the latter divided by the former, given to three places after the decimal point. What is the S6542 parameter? 1.022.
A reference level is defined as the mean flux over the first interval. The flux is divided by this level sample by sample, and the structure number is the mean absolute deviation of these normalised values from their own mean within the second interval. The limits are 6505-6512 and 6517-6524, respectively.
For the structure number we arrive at 0.043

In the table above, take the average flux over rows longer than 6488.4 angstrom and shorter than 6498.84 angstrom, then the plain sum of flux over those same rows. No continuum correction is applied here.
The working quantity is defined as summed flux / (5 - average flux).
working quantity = -11.7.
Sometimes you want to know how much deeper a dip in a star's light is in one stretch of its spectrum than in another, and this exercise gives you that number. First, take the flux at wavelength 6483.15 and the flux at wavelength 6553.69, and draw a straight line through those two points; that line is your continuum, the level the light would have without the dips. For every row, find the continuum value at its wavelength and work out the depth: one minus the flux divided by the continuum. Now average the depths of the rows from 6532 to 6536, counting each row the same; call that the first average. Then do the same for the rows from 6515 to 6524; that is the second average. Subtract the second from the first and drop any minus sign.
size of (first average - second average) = 0.06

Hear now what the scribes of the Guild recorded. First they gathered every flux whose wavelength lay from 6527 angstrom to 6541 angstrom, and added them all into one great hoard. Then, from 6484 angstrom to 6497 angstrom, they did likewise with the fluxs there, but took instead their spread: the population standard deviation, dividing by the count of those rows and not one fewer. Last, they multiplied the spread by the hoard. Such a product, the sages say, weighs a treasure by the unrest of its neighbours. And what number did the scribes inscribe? 161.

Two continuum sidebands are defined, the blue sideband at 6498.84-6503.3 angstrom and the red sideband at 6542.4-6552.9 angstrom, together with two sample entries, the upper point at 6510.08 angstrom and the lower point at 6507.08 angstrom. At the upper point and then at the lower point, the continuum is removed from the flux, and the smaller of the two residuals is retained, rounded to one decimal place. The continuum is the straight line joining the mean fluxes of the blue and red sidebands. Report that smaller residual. -0.1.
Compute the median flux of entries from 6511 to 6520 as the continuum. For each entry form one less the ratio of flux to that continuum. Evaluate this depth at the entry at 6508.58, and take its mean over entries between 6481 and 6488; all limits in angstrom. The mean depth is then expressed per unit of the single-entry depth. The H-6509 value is 0.0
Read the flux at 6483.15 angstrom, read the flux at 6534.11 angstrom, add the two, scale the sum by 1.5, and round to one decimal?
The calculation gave 43.1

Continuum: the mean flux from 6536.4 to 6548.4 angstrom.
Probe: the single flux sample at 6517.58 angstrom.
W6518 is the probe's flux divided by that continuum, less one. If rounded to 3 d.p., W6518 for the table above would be 0.023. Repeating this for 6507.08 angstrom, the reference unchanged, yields -0.052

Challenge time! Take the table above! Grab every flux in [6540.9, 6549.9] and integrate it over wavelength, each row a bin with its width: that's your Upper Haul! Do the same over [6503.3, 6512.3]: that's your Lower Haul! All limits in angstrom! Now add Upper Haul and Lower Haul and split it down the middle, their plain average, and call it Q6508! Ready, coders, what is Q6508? 126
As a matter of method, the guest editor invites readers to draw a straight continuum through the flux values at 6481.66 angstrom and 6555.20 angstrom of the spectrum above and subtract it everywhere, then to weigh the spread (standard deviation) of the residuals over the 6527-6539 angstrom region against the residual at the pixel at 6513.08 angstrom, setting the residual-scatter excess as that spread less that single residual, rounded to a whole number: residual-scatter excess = 0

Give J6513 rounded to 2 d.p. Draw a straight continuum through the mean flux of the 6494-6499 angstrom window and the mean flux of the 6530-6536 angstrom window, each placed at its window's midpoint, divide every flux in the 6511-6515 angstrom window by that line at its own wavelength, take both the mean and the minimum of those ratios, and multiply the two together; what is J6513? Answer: 1.07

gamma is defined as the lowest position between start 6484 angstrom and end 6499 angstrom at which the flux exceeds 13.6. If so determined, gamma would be 6484.65 angstrom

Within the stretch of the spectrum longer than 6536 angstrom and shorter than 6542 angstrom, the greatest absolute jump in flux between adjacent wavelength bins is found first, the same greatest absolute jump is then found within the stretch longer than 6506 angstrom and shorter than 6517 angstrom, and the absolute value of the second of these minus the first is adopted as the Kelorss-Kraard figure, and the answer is 4.1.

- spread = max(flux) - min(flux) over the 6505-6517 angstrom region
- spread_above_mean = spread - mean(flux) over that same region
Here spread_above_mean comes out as -9.0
